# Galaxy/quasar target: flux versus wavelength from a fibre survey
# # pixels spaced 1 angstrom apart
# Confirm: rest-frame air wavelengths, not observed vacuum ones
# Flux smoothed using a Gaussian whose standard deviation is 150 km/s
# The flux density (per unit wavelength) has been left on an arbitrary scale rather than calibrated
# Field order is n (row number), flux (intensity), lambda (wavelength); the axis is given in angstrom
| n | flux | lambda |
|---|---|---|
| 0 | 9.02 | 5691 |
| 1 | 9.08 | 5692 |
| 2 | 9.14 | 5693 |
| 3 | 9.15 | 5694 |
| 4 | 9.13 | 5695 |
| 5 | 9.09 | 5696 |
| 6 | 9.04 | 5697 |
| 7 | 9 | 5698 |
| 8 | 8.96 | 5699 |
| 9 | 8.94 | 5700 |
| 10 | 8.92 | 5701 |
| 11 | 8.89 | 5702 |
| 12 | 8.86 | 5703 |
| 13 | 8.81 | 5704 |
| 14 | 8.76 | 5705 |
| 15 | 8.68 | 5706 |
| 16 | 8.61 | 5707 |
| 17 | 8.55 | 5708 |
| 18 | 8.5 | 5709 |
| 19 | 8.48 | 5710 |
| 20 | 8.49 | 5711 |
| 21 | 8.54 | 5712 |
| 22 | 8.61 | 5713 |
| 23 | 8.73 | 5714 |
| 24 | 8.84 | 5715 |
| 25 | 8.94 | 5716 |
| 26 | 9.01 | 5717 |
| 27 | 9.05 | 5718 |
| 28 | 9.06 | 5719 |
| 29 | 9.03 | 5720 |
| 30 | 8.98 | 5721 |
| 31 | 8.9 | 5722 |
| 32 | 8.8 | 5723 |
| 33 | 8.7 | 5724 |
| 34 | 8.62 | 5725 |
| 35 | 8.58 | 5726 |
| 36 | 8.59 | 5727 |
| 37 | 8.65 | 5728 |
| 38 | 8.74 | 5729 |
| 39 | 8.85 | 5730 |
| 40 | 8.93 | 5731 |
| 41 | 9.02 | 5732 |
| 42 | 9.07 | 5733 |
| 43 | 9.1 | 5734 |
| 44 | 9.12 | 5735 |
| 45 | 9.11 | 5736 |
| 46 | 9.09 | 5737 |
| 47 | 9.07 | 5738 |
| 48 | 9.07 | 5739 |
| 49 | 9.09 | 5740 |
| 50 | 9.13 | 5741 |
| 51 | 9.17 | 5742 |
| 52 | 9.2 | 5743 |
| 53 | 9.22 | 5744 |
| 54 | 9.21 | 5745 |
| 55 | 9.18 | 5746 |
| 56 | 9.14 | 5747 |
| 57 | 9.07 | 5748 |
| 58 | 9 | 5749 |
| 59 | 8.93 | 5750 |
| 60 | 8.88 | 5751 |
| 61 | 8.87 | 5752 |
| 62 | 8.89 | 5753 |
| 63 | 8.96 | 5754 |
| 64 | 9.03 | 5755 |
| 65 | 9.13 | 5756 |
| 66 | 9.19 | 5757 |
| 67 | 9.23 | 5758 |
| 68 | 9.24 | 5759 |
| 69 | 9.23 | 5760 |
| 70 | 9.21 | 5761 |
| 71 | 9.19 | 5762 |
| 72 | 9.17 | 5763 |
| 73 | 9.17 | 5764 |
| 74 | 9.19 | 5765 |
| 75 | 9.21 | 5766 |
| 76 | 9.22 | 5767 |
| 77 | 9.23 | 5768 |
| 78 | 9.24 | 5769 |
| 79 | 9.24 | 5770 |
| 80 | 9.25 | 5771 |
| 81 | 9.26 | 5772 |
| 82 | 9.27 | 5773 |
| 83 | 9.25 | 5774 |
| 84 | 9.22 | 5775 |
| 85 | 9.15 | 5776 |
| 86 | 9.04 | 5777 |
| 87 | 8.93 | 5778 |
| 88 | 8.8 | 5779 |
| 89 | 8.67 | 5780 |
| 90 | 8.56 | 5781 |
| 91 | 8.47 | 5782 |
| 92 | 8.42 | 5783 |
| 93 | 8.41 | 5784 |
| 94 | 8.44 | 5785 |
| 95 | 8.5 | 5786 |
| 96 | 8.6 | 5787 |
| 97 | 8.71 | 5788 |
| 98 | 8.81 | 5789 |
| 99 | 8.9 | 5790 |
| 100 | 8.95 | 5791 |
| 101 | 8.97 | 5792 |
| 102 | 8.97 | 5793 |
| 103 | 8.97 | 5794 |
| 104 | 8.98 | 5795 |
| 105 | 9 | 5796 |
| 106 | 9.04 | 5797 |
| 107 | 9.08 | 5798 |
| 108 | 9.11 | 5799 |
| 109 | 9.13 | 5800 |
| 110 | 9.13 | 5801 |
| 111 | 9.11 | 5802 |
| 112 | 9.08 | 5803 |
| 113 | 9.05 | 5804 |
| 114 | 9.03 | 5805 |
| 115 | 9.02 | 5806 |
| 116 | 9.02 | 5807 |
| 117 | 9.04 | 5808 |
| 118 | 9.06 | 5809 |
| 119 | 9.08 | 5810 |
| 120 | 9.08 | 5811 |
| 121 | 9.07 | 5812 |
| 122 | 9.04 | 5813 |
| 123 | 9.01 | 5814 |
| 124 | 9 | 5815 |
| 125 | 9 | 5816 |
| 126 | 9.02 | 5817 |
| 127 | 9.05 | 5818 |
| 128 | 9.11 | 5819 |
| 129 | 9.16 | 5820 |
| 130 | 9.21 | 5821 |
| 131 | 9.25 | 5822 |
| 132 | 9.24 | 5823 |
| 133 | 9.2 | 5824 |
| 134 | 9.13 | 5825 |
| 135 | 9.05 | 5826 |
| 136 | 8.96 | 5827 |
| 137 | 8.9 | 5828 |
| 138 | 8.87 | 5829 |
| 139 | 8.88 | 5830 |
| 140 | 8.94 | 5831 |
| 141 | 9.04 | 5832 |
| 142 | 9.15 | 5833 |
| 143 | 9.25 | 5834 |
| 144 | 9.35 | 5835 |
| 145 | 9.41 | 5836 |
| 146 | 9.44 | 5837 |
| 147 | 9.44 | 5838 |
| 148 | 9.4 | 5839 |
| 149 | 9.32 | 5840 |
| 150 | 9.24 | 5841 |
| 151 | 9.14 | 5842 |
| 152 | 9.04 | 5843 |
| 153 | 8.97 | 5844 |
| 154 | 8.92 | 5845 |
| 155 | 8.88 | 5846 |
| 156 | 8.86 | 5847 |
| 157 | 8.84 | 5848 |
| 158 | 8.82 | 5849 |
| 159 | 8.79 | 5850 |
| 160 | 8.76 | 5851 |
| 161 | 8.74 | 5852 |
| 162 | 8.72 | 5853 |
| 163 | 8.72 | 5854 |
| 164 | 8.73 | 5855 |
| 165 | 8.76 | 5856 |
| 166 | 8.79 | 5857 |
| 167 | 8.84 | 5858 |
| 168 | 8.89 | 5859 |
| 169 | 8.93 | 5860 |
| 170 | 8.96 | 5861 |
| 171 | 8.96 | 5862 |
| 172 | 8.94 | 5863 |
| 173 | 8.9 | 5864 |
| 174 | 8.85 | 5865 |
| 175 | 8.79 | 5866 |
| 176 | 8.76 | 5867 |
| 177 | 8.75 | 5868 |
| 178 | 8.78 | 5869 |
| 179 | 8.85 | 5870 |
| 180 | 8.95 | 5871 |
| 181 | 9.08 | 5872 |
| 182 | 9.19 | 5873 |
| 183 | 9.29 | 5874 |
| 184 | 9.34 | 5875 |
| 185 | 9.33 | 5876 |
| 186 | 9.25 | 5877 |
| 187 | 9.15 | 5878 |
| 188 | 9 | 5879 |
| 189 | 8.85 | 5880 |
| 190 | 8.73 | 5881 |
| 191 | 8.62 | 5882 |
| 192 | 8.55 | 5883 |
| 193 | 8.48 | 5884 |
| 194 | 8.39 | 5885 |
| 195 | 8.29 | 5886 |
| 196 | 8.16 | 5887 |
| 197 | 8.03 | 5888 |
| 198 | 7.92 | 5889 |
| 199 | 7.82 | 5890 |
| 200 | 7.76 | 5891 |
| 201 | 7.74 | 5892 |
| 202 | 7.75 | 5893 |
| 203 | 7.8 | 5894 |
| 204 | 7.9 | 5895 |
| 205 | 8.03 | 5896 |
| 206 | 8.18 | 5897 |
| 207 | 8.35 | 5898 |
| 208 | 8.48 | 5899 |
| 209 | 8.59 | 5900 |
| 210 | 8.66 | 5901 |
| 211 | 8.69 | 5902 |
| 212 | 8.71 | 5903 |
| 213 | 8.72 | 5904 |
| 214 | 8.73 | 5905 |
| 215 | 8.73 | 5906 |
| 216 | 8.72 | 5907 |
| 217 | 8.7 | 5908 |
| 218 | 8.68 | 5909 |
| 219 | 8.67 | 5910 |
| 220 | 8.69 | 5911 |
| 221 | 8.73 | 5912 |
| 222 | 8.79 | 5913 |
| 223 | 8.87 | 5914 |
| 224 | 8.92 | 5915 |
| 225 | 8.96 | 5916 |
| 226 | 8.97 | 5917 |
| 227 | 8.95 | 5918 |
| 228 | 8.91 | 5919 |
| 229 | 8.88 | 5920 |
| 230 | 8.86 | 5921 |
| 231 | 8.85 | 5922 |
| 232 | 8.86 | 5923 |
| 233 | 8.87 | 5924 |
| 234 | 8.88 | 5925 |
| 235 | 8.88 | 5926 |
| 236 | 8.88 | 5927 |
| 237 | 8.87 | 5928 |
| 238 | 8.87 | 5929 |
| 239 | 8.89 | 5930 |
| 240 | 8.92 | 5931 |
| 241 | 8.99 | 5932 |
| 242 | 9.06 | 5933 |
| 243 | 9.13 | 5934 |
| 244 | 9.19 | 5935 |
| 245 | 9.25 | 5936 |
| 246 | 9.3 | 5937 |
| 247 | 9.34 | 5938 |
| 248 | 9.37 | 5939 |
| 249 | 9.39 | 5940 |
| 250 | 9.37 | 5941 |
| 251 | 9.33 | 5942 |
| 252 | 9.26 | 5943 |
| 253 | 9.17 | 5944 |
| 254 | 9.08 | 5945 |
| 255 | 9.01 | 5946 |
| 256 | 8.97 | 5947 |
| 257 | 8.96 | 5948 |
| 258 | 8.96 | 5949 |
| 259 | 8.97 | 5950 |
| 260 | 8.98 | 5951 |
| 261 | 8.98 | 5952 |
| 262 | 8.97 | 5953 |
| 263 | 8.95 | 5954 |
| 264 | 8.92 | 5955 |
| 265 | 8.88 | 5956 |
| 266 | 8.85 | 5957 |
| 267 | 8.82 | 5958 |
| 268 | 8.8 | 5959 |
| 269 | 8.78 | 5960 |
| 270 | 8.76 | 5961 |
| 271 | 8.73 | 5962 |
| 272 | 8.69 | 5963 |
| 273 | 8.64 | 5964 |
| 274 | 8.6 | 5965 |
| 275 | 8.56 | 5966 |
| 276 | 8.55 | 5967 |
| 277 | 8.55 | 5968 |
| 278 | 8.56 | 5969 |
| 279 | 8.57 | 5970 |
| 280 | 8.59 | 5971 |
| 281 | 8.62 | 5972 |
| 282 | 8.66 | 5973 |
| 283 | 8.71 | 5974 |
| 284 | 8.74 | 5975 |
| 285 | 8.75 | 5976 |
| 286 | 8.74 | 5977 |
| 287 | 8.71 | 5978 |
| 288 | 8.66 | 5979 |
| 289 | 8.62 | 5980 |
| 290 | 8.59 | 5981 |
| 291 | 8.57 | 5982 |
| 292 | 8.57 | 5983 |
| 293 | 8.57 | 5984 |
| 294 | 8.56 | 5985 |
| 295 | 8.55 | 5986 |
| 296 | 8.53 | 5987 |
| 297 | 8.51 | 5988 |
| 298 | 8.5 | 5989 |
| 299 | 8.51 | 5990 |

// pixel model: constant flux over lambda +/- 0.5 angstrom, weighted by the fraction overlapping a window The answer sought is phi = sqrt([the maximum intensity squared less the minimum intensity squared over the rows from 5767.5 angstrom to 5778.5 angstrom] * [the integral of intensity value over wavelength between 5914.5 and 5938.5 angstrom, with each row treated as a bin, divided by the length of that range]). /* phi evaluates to 7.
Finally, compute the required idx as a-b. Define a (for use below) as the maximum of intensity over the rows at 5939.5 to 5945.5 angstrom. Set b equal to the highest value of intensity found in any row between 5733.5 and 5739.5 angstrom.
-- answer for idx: 0.27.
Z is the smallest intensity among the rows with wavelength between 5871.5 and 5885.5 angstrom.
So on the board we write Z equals 8.39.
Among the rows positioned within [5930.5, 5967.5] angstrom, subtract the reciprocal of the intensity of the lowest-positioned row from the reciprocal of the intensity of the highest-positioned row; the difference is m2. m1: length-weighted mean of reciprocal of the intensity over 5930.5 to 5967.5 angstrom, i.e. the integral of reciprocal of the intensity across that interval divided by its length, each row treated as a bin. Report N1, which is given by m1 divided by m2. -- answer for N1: 23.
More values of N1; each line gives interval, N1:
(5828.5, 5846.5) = -861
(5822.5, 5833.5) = 104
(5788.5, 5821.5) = -22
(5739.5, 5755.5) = 151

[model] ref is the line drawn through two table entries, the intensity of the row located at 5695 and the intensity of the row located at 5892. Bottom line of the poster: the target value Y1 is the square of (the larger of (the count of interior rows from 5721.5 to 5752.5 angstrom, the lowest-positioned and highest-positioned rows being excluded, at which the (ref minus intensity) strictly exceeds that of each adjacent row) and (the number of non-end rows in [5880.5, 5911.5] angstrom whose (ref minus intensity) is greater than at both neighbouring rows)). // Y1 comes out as 4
